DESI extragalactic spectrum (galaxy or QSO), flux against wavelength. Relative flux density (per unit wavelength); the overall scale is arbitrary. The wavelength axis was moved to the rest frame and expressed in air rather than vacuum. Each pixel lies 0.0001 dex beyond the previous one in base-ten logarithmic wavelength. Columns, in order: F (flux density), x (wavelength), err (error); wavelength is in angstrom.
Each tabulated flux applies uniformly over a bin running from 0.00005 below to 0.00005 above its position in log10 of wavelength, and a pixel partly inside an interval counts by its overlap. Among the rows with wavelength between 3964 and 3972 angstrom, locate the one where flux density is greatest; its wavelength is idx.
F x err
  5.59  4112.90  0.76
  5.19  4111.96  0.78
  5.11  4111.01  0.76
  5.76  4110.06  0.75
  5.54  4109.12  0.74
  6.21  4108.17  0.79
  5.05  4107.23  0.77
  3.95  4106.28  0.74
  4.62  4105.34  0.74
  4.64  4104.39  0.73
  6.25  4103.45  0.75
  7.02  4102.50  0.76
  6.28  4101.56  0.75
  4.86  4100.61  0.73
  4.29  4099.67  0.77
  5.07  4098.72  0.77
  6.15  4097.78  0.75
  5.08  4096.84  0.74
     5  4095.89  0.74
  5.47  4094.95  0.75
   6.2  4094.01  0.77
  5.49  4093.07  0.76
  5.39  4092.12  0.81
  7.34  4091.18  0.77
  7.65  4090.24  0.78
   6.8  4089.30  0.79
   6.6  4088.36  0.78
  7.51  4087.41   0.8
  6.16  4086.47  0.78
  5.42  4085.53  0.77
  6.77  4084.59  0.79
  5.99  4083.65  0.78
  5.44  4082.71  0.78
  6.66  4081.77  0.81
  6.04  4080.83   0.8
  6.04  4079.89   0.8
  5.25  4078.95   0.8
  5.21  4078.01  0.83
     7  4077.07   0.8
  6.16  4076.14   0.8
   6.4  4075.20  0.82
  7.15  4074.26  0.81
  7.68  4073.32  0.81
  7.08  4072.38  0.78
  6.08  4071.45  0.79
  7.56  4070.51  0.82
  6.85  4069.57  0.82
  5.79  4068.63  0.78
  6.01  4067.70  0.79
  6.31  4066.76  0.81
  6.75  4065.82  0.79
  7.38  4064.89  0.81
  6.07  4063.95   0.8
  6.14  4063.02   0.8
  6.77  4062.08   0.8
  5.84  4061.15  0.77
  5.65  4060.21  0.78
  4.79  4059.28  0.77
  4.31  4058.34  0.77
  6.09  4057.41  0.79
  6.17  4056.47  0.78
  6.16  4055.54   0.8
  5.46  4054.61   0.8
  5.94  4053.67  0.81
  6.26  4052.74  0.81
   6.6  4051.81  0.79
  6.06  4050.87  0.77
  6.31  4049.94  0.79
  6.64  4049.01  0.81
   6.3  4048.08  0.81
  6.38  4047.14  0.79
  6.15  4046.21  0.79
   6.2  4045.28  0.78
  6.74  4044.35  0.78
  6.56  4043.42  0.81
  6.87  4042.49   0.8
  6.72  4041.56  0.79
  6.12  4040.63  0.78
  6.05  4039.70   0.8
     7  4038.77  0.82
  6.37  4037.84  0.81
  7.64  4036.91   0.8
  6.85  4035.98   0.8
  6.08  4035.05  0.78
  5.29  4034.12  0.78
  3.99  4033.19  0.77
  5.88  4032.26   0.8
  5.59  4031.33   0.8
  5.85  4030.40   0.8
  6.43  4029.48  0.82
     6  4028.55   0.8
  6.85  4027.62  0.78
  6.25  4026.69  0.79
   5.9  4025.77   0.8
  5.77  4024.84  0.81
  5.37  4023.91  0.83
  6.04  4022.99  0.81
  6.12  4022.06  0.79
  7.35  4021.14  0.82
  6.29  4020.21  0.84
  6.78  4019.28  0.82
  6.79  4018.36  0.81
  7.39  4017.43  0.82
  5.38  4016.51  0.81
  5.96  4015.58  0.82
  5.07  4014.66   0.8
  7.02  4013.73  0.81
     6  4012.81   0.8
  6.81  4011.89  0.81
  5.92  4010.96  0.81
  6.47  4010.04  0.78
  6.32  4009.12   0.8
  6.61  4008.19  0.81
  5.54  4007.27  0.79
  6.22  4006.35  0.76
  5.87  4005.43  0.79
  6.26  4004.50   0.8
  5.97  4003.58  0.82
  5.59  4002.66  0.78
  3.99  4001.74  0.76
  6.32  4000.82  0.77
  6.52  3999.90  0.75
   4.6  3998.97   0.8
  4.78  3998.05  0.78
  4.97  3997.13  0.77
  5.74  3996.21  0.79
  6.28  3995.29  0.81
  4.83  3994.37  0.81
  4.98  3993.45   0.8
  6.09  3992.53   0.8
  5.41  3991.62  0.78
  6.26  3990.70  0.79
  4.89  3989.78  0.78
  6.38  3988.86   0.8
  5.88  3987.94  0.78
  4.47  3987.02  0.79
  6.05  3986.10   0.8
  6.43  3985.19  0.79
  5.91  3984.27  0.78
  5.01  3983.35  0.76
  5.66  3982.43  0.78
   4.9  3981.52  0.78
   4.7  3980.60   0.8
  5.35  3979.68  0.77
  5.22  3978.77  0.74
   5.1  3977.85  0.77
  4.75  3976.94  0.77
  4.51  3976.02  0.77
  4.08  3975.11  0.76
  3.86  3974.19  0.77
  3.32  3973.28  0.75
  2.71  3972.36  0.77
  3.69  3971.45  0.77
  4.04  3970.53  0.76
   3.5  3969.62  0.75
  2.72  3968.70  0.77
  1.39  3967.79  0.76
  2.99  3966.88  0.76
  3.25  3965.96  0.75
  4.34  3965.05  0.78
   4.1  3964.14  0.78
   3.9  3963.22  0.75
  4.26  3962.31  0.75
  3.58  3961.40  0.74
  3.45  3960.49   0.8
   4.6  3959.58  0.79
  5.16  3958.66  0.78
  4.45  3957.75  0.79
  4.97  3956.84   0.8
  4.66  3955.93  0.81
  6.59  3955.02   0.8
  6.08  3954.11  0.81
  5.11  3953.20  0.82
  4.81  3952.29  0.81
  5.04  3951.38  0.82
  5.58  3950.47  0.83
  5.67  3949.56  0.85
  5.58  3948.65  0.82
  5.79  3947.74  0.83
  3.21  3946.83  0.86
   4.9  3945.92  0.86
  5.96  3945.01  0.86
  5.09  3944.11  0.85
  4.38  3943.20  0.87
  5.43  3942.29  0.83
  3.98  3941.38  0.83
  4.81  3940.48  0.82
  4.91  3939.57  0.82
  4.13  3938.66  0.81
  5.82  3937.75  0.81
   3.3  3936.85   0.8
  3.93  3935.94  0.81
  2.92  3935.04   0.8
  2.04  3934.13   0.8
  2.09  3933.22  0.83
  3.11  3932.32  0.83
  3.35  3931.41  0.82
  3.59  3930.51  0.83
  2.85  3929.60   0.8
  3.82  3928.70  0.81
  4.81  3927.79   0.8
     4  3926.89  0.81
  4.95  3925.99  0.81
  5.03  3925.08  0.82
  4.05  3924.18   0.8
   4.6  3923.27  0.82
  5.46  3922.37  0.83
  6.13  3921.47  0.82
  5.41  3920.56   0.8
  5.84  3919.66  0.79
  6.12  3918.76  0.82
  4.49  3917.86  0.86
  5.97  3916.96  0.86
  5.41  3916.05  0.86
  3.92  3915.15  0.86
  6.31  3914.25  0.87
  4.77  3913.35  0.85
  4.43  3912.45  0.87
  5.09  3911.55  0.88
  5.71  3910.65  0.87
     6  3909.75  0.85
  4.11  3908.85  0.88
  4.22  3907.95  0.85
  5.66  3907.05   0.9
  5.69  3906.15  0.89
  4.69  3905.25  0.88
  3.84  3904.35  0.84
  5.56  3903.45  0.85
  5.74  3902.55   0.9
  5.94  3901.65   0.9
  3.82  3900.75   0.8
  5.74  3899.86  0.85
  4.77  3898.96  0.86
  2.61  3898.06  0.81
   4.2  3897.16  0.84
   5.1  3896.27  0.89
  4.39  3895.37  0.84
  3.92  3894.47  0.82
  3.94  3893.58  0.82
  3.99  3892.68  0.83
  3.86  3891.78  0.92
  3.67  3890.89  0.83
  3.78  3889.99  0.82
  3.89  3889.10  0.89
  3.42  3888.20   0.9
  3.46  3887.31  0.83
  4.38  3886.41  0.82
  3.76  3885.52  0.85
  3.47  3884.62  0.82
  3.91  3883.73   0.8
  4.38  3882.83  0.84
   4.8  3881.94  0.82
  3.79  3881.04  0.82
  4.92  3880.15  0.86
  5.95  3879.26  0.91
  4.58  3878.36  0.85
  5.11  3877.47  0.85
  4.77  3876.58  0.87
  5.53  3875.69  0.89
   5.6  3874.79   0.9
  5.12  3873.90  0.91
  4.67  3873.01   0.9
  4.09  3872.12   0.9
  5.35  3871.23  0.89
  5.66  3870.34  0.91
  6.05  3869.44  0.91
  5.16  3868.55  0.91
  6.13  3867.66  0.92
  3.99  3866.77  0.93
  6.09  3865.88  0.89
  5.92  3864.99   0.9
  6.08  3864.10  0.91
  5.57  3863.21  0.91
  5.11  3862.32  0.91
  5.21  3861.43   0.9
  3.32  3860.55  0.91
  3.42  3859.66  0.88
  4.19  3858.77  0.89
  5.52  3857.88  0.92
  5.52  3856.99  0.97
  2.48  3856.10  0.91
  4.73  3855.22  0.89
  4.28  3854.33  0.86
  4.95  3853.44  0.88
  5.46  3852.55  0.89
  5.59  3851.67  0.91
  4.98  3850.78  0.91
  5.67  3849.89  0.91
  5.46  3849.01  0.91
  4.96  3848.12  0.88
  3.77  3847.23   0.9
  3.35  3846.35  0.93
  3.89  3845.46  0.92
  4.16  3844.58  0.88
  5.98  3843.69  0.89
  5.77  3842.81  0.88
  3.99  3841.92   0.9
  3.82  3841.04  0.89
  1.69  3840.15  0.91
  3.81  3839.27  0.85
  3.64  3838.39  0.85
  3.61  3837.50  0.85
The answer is 3965.05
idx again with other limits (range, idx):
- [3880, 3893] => 3880.15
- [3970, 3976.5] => 3976.02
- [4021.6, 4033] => 4027.62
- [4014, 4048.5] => 4036.91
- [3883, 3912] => 3909.75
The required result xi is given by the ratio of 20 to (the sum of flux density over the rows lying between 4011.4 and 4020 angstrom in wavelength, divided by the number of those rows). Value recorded 3.1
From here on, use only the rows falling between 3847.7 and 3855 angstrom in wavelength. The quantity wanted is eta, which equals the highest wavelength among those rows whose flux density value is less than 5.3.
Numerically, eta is 3854.33 angstrom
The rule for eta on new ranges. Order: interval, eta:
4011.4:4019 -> 4014.66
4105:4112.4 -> 4111.96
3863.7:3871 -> 3868.55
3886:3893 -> 3892.68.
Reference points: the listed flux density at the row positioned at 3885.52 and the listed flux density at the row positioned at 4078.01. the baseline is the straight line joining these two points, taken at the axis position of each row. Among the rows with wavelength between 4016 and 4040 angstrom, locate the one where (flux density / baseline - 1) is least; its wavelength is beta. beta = 4033.19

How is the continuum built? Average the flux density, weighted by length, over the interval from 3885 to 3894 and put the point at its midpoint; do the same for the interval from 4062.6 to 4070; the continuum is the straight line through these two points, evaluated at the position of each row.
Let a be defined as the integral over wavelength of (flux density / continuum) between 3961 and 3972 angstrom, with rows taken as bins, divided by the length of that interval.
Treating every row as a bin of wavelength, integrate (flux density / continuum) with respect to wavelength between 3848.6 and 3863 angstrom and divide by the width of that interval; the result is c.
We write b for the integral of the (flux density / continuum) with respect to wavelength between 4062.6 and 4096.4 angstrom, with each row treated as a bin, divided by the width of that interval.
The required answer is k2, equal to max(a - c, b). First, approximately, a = 0.70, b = 0.96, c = 1.44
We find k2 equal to 0.96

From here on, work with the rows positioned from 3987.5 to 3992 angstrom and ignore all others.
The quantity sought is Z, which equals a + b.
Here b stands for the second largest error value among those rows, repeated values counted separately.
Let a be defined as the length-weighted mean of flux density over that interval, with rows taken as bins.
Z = 6.6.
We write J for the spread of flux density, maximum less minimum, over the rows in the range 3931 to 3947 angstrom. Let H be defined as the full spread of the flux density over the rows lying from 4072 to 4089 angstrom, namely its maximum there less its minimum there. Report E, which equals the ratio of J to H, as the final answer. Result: 1.6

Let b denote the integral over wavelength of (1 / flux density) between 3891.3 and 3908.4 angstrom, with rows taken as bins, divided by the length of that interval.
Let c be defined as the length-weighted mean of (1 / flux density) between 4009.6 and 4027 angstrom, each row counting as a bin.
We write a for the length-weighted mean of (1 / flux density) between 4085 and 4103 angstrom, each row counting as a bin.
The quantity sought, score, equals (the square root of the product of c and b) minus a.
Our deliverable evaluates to 0.02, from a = 0.171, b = 0.226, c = 0.162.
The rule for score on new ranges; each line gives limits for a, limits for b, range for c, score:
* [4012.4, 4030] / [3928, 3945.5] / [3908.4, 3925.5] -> 0.07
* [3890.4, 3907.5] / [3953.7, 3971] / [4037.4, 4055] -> -0.02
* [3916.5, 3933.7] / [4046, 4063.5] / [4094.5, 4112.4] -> -0.06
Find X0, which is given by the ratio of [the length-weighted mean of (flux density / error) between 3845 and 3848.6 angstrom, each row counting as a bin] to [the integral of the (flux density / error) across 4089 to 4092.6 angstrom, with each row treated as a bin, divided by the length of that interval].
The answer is 0.5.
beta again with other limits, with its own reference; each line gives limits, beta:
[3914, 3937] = 3934.13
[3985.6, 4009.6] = 4001.74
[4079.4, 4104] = 4099.67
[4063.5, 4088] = 4078.01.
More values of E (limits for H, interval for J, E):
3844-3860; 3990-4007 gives 0.8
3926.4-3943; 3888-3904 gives 0.9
